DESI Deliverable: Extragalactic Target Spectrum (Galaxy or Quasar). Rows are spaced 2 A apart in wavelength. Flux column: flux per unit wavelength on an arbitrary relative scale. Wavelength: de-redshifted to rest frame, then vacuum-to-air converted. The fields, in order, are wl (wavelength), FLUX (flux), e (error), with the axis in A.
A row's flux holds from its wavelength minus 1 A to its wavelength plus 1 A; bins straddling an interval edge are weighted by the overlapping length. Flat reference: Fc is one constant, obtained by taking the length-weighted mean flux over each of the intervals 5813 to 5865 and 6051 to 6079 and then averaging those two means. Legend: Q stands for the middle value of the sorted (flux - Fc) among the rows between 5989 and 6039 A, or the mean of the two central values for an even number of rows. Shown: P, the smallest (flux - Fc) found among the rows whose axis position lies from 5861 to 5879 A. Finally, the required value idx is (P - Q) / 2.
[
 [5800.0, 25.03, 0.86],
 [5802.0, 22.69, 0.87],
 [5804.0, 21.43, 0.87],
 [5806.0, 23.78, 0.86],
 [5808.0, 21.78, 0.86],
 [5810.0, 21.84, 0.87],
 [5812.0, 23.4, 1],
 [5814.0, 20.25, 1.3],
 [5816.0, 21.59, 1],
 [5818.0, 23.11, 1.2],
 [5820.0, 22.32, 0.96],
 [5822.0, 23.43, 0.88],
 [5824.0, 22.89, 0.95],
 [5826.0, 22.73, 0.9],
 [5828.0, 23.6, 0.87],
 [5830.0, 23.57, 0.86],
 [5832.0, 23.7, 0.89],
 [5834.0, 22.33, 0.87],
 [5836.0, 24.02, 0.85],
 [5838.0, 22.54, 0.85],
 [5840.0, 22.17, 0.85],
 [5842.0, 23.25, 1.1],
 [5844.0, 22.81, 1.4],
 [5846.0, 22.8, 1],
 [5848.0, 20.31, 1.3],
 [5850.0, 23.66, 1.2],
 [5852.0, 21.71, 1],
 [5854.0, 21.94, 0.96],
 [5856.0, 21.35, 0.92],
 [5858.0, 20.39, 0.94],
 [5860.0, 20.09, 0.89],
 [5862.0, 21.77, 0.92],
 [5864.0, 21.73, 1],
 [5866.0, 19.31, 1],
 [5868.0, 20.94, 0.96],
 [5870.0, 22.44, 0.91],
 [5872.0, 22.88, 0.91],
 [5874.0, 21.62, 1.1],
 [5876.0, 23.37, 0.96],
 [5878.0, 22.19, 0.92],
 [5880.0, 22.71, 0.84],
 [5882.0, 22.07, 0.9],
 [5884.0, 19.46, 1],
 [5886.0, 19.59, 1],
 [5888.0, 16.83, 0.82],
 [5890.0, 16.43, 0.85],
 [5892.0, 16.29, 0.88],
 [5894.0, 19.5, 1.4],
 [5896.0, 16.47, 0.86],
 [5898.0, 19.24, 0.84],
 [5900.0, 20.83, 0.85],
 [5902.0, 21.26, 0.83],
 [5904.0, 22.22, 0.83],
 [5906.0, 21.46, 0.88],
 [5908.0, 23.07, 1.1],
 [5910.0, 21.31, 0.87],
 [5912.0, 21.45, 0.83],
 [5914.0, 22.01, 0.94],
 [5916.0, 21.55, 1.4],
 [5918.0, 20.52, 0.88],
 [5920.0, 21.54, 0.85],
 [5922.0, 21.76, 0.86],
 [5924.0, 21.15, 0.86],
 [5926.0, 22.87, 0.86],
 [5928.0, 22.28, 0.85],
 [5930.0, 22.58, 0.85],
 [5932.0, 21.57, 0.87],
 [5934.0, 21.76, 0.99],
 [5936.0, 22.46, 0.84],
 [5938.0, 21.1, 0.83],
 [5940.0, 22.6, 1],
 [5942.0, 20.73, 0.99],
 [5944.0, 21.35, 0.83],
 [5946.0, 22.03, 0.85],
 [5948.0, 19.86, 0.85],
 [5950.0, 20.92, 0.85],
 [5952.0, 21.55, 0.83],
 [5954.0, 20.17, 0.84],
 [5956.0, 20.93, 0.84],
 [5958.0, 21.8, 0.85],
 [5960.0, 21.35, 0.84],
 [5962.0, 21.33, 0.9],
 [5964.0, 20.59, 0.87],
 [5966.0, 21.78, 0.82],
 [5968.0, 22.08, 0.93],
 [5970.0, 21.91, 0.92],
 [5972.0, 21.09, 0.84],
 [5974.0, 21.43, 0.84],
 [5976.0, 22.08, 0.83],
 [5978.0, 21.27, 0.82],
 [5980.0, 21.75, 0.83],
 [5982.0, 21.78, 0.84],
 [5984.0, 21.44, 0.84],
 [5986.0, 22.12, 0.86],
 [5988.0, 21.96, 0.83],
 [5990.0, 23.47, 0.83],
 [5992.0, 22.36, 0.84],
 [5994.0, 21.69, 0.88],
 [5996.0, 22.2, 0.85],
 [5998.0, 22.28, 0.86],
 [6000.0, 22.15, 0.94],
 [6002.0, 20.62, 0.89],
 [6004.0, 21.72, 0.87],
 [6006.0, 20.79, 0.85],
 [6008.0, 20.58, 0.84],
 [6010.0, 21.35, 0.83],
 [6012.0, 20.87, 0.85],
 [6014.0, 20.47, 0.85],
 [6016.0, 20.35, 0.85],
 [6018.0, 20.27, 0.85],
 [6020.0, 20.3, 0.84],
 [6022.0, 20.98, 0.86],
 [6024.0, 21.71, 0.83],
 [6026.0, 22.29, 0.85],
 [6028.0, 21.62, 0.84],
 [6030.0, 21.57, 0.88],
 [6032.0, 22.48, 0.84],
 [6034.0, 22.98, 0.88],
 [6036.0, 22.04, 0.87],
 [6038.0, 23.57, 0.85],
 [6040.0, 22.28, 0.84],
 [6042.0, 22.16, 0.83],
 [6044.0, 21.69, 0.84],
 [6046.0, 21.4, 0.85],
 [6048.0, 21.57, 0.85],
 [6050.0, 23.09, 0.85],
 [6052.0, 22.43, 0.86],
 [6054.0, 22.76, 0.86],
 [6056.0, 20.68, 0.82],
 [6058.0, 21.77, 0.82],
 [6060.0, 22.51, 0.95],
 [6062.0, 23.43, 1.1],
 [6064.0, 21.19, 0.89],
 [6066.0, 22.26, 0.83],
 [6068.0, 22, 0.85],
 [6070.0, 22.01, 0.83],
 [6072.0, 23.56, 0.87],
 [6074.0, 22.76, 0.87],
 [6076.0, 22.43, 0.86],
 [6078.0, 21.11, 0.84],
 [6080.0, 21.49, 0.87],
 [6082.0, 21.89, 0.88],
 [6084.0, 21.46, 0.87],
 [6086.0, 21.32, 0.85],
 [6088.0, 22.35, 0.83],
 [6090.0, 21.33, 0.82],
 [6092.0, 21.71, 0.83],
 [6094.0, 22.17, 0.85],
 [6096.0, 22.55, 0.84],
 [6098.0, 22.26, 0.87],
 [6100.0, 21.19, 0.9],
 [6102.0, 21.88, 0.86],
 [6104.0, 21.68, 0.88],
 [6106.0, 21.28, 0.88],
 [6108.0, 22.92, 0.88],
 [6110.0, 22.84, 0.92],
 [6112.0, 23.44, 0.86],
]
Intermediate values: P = -2.9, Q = -0.6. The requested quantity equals -1.2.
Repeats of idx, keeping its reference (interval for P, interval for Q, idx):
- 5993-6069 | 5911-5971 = -0.6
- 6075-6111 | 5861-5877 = -0.3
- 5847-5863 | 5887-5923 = -0.6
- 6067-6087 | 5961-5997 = -0.3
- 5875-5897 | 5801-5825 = -3.1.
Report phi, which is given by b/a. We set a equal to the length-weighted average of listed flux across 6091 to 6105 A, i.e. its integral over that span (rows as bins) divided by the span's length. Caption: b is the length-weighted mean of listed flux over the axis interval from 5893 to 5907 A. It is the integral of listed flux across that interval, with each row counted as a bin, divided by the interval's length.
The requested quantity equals 0.92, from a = 21.92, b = 20.1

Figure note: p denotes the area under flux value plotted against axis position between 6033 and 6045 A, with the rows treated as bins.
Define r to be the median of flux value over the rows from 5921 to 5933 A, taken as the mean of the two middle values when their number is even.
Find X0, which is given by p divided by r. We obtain 12.2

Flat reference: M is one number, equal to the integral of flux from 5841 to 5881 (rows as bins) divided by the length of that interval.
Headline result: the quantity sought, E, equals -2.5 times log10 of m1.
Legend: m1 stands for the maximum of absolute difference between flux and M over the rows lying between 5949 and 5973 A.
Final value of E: -0.57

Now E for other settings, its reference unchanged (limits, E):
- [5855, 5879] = -1.02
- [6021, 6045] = -0.58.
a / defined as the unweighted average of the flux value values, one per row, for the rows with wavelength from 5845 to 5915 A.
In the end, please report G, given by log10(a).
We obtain 1.32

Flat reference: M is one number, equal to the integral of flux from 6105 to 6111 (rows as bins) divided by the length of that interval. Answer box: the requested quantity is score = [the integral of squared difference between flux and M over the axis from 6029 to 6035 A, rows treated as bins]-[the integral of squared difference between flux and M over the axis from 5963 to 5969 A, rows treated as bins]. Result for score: -5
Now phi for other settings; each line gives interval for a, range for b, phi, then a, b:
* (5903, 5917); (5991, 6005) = 1.00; 21.87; 21.9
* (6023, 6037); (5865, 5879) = 0.99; 22.10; 21.8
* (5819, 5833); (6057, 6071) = 0.96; 23.18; 22.2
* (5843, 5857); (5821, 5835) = 1.05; 22.08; 23.2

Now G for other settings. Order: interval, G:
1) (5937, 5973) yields 1.33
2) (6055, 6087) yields 1.34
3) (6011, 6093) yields 1.34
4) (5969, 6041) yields 1.34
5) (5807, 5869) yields 1.35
